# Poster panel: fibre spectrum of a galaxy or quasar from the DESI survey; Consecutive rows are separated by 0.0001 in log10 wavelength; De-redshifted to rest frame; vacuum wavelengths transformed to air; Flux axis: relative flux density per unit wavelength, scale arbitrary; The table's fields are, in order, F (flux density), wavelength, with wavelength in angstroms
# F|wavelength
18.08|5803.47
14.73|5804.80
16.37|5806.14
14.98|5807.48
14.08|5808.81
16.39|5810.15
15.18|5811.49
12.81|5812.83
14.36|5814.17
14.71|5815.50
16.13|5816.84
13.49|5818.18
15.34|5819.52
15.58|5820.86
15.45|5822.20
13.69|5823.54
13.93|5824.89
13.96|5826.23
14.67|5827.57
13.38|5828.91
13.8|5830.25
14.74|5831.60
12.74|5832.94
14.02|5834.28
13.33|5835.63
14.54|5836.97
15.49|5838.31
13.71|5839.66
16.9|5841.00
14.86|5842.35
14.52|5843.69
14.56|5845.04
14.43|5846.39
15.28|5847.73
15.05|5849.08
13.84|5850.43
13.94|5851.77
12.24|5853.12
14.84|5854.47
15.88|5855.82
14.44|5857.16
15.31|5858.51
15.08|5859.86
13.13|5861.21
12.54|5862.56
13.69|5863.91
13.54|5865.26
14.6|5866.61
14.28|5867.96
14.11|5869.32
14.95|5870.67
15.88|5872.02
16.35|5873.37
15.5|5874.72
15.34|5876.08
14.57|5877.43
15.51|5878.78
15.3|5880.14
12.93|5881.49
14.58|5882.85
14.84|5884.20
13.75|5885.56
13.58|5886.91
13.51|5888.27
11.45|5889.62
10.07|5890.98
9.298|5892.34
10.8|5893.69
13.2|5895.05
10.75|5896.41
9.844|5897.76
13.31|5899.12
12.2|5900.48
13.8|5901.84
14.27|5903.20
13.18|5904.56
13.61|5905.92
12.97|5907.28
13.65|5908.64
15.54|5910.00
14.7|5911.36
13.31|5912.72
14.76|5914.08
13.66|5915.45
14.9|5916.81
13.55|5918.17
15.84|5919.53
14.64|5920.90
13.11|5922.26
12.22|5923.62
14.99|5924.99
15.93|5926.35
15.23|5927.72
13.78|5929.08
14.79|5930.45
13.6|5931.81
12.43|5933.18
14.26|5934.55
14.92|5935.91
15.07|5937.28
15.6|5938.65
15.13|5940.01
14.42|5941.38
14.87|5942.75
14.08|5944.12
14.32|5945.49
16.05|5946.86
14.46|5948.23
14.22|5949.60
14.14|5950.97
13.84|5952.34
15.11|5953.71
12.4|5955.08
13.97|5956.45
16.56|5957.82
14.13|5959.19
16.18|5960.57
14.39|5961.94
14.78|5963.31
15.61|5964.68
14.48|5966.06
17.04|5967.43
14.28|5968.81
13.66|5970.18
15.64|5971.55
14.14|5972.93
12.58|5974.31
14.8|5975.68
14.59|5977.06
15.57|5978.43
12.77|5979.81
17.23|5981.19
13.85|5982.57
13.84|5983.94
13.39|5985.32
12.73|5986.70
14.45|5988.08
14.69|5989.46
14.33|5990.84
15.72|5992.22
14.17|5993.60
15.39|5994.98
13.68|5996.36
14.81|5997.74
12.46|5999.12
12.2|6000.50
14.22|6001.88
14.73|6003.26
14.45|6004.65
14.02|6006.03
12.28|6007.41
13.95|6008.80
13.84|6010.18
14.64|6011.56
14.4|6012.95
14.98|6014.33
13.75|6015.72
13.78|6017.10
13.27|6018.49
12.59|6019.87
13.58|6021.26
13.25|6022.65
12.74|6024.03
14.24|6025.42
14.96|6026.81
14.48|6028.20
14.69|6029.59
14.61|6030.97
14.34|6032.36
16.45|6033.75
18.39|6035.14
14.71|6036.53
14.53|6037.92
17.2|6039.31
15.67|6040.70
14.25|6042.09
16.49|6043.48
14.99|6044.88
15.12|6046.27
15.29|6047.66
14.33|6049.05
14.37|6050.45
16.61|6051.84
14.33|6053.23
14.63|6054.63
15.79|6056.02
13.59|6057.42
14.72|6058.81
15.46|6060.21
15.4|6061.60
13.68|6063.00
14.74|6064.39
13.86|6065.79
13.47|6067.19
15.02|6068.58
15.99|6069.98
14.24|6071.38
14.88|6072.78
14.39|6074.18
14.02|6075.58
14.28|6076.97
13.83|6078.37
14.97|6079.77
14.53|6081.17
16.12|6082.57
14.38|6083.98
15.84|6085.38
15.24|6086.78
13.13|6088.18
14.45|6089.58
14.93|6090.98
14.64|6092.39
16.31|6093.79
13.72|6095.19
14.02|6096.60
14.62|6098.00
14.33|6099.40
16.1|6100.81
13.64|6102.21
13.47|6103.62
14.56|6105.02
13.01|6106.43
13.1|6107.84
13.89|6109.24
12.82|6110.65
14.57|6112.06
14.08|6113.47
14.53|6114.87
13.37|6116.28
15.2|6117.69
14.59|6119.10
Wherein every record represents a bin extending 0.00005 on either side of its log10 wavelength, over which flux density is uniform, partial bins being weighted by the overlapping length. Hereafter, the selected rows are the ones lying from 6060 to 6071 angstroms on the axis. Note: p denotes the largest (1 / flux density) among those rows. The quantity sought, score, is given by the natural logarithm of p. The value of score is -2.60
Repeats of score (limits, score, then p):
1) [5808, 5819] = -2.55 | 0.078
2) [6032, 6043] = -2.66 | 0.070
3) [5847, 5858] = -2.50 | 0.082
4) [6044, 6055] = -2.66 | 0.070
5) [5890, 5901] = -2.23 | 0.108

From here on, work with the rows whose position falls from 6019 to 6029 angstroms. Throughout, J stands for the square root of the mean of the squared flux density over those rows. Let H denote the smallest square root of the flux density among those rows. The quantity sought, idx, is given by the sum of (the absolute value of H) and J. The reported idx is 17.3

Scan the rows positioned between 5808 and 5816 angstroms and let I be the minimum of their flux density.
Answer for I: 12.81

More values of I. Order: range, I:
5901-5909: 12.97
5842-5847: 14.43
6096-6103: 13.64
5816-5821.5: 13.49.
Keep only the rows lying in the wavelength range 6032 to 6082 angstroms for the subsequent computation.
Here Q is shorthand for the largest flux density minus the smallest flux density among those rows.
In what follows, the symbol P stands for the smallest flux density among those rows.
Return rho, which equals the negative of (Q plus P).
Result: -18.4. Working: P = 13.47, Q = 4.9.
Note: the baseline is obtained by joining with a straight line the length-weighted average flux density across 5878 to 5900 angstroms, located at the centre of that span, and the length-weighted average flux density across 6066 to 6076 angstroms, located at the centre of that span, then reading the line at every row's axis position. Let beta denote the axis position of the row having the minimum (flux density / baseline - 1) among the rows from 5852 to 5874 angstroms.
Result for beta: 5853.12 angstroms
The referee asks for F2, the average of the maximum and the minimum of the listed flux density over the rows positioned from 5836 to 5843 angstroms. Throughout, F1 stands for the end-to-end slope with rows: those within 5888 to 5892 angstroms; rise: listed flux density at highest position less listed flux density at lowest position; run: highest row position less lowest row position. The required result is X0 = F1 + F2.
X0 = 14.0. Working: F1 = -1.3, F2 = 15.3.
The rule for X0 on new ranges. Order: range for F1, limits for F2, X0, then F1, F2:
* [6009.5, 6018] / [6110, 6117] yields 13.7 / 0.0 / 13.7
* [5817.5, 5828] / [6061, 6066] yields 14.7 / 0.1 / 14.5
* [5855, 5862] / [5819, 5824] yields 14.1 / -0.5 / 14.6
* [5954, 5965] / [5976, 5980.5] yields 14.5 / 0.3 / 14.2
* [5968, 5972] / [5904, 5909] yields 13.8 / 0.5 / 13.3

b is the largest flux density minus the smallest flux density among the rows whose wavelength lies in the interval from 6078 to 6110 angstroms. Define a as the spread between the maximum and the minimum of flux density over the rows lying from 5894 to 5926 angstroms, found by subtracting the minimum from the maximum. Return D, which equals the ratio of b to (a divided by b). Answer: 1.8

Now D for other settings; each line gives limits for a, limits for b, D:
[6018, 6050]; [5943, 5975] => 3.7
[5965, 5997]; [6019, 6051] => 7.2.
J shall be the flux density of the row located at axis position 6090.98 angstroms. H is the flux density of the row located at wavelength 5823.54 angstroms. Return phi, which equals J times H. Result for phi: 204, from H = 13.69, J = 14.93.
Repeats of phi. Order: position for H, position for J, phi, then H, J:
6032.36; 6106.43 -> 187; 14.34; 13.01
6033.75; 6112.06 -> 240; 16.45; 14.57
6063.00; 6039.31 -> 235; 13.68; 17.2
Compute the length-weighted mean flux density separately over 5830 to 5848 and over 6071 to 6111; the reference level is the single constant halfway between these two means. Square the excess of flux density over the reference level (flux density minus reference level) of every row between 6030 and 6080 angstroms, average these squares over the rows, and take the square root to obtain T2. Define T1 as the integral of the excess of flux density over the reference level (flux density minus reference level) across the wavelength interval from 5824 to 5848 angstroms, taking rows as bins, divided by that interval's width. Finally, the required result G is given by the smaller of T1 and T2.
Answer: -0.09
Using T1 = -0.09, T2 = 1.17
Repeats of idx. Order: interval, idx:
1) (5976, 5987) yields 17.9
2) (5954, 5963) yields 18.2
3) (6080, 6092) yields 18.5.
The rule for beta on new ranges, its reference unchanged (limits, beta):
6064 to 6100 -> 6088.18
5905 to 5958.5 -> 5955.08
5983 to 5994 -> 5986.70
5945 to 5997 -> 5974.31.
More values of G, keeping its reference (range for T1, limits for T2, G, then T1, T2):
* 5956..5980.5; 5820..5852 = 0.29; 0.29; 0.89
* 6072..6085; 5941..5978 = 0.18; 0.18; 1.05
